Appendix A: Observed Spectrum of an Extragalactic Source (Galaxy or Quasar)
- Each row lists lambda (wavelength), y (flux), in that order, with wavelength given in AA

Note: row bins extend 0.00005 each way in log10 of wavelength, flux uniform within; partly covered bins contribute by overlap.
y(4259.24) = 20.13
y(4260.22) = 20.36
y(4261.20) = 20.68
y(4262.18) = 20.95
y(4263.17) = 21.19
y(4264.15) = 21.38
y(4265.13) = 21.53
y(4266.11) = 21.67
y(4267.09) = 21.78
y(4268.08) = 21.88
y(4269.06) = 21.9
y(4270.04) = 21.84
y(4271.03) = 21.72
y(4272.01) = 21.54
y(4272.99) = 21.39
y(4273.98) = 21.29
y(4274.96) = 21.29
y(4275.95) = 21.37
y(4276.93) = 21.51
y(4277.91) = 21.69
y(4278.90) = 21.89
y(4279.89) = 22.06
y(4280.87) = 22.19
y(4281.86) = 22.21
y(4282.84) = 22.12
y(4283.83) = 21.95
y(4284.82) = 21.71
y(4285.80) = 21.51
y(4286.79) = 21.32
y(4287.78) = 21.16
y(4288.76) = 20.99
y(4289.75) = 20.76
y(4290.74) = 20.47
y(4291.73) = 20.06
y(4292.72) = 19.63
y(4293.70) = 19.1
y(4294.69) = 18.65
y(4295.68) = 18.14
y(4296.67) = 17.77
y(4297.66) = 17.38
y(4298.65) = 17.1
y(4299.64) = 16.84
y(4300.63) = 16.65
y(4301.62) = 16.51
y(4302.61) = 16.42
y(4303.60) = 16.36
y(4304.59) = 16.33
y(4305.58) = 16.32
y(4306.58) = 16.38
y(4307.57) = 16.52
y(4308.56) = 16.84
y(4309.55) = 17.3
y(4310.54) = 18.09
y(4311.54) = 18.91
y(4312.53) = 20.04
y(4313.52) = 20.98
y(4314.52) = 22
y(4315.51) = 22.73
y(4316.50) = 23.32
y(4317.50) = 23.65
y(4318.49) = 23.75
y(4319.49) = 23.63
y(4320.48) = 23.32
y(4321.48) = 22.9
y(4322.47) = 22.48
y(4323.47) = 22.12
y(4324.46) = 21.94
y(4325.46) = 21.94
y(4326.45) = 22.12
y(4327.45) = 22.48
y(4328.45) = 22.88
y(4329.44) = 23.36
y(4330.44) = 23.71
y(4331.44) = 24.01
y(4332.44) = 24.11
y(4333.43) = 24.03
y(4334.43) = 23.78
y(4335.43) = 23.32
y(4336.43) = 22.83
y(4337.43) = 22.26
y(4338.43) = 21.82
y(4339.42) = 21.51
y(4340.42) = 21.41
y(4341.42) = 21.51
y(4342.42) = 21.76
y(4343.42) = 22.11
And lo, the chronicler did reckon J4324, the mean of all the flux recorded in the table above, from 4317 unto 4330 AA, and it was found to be 22.8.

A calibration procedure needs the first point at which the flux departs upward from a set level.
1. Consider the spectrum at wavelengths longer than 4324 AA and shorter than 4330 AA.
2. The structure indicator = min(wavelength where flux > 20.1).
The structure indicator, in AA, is 4324.46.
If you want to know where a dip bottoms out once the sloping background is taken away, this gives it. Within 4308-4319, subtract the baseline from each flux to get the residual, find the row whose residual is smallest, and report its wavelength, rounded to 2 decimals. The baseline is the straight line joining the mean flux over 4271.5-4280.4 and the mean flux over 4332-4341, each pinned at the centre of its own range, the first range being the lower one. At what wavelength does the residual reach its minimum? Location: 4308.56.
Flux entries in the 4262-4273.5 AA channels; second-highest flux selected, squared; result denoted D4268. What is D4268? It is 479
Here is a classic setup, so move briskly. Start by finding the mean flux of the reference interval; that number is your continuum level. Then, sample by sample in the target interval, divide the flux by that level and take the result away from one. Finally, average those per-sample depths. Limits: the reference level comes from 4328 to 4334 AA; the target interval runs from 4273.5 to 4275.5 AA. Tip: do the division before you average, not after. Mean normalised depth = 0.10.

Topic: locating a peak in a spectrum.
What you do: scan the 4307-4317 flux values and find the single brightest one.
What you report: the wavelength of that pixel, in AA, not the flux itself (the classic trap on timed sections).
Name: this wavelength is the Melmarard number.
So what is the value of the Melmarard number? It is 4316.50 AA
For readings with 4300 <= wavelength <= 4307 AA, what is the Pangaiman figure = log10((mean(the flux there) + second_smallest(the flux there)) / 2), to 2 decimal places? 1.21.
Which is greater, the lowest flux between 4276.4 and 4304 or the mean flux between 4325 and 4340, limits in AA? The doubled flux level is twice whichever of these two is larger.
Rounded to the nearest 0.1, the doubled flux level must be 45.9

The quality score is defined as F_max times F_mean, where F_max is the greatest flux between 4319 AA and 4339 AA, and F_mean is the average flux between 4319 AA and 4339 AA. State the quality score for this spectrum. 553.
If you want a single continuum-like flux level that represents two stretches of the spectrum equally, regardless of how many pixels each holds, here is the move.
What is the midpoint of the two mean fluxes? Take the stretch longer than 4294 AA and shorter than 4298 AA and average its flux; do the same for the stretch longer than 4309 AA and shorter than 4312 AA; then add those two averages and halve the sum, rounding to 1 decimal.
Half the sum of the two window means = 18.0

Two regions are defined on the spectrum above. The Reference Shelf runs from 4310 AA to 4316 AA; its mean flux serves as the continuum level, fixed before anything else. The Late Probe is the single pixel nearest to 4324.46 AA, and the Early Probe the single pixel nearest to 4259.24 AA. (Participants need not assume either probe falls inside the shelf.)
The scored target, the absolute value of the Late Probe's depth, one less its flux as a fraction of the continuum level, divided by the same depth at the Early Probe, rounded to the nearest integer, 5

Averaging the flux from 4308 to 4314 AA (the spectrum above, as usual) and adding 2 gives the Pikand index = 20.7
